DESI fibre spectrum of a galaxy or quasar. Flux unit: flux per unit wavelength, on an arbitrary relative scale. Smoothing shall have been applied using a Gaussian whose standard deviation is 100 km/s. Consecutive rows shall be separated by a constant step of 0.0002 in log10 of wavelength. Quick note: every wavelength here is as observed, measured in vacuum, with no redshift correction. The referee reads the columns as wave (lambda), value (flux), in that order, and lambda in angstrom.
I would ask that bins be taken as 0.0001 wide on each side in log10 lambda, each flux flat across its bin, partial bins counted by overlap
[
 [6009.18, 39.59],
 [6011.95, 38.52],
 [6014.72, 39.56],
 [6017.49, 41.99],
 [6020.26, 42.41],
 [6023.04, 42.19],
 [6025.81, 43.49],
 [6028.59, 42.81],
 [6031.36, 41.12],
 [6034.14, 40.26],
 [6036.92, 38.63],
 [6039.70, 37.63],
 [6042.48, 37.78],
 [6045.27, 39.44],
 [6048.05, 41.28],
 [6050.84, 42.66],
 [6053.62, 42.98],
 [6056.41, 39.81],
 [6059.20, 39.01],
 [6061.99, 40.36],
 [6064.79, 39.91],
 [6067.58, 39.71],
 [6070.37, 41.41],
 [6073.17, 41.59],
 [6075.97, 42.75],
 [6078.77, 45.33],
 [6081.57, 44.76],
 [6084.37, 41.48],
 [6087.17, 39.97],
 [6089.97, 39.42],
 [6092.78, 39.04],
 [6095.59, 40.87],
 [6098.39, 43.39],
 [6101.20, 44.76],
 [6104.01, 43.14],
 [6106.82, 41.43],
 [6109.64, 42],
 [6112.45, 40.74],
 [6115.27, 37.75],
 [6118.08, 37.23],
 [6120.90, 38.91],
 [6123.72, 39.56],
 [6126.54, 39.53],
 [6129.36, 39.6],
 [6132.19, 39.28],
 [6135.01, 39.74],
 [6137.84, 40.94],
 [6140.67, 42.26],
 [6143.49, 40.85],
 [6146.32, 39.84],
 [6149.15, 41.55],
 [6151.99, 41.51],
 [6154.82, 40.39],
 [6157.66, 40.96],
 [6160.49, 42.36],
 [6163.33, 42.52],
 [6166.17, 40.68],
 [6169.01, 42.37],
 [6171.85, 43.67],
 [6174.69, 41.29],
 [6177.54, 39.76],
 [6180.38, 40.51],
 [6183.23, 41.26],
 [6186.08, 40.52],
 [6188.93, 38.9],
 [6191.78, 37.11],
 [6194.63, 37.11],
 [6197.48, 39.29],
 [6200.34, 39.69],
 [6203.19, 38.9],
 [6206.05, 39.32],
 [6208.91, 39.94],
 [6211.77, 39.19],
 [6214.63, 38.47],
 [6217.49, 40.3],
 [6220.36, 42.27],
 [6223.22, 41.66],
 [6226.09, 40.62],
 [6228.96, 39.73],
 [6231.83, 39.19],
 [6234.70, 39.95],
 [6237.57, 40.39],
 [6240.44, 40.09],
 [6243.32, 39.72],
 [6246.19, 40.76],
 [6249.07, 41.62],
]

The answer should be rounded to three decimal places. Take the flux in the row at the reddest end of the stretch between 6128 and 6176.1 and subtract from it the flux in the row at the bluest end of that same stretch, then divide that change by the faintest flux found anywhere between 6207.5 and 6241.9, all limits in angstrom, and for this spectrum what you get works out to 0.044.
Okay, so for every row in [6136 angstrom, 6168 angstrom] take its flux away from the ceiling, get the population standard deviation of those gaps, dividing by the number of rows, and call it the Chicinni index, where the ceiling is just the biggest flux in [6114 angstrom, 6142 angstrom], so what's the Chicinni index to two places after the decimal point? 0.82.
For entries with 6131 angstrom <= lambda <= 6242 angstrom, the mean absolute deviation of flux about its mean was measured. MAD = 1.1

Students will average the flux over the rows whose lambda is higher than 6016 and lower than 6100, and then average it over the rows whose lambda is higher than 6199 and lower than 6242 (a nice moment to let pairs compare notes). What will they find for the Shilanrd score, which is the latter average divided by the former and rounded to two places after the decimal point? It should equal 0.97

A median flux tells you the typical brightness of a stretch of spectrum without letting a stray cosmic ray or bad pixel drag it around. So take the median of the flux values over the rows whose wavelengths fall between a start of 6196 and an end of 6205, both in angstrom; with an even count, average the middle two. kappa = 39.3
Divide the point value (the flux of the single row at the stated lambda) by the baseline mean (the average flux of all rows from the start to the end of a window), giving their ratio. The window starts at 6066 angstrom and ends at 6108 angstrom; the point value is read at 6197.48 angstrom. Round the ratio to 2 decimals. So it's 0.94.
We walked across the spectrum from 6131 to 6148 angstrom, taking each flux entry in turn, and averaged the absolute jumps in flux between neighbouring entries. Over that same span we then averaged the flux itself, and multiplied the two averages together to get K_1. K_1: 44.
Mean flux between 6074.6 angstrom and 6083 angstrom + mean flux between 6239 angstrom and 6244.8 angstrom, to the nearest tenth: 84.2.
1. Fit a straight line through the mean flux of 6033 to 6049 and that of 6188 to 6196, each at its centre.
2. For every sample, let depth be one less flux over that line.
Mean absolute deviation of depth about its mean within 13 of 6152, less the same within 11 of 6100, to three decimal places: -0.021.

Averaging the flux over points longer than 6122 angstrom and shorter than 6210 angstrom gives 40.4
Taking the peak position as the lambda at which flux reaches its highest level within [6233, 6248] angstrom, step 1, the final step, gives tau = 6246.19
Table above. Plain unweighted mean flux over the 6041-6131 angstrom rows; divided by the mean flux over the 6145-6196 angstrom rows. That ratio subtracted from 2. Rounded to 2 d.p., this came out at 1.00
